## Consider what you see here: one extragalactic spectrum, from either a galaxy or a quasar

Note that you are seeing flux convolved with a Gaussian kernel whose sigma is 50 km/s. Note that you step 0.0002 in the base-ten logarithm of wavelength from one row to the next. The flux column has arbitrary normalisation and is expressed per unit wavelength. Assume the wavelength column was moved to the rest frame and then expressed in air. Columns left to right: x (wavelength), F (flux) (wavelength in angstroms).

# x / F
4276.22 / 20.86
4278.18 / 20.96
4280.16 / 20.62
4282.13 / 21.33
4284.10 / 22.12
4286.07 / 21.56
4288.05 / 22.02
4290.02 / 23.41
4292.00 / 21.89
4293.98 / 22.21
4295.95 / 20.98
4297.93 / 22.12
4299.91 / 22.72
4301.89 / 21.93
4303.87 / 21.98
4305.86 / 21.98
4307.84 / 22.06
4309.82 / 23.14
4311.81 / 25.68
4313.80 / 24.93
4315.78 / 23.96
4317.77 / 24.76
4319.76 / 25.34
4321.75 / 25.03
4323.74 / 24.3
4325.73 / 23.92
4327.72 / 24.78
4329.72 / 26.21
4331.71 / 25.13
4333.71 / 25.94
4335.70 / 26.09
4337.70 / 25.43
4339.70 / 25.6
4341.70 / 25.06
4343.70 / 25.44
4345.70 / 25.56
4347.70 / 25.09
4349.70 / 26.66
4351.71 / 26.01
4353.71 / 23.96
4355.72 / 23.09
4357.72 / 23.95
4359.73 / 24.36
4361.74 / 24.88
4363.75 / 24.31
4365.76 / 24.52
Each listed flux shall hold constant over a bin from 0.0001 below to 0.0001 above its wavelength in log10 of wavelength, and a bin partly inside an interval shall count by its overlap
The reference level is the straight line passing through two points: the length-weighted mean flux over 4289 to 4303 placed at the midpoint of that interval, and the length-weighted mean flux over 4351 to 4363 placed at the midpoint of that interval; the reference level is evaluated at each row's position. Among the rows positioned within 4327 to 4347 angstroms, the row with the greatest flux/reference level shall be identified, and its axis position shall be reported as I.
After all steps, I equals 4329.72 angstroms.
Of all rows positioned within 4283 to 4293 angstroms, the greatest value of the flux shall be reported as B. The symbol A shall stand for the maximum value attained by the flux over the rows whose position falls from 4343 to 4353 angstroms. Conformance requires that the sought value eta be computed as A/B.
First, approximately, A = 26.66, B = 23.41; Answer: 1.14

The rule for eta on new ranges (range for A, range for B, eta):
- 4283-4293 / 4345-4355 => 0.88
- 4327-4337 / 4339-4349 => 1.02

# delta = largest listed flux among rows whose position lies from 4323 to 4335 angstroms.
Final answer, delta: 26.21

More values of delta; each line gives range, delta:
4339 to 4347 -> 25.6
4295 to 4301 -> 22.72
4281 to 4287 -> 22.12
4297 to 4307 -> 22.72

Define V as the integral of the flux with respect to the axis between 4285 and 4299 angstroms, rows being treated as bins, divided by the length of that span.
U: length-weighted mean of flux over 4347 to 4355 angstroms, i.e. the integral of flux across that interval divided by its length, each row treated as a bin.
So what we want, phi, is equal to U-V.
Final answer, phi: 3.3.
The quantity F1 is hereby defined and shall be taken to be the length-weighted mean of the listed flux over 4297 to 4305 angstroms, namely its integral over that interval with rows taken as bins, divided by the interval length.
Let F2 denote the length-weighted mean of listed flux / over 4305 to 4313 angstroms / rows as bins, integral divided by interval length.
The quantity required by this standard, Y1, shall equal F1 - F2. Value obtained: -1.1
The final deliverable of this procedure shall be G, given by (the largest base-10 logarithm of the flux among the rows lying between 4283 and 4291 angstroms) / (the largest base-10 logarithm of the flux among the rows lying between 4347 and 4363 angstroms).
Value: 0.960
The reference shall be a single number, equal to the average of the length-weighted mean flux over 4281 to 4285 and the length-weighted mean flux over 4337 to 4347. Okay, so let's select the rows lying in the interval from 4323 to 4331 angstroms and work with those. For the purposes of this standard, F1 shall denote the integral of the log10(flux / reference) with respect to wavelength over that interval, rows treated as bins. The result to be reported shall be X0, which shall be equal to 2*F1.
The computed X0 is 0.36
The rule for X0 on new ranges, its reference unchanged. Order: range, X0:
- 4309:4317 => 0.26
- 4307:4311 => -0.12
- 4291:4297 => -0.43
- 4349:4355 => 0.38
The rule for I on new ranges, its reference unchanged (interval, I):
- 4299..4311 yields 4309.82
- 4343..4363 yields 4349.70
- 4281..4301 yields 4290.02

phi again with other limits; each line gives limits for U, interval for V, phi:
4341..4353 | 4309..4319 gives 1.1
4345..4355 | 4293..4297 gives 3.7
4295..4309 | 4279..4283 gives 1.1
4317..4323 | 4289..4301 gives 2.8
